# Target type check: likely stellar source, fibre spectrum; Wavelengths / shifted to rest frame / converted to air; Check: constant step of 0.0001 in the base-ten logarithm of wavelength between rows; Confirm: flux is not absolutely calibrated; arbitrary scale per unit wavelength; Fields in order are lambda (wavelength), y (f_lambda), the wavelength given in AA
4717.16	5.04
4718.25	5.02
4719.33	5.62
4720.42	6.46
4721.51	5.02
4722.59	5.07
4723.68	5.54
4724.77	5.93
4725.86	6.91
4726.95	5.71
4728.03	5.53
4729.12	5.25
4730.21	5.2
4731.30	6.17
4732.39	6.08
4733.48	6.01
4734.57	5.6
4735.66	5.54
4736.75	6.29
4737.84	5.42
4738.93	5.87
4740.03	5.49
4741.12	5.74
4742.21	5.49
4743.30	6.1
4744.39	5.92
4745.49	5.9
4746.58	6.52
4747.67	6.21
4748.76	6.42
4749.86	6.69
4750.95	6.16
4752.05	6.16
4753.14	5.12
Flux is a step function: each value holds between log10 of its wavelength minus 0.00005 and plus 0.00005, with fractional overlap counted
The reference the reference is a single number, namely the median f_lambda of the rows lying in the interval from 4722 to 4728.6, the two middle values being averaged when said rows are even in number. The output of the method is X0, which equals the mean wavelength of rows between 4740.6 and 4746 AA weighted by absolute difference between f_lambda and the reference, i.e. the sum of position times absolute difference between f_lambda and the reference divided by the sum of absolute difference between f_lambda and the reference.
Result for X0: 4743.7 AA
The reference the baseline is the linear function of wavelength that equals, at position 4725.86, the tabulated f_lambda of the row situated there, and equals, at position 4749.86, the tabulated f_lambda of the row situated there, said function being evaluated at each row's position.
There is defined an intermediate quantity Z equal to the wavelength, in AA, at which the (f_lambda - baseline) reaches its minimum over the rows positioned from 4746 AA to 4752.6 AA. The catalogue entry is 4750.95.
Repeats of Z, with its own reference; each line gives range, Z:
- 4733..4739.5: 4737.84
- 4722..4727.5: 4722.59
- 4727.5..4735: 4730.21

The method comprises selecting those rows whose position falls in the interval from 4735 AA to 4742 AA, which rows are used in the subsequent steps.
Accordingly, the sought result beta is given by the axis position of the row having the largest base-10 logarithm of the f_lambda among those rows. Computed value 4736.75 AA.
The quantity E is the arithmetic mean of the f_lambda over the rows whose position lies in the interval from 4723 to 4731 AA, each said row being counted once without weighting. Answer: 5.72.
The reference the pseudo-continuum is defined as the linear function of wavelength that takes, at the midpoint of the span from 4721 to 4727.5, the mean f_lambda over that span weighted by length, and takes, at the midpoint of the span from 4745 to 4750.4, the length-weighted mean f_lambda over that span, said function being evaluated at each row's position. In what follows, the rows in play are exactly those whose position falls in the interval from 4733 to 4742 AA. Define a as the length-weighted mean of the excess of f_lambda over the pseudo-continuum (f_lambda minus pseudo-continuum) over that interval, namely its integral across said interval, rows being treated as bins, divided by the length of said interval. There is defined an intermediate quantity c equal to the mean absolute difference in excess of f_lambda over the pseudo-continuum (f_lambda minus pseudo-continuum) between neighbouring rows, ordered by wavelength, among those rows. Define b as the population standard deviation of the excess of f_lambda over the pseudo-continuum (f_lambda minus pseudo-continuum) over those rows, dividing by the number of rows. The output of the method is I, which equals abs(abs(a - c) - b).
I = 0.50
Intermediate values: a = -0.34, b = 0.301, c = 0.46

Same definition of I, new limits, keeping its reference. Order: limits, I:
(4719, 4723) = 0.23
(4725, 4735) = 0.06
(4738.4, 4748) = 0.39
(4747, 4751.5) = 0.14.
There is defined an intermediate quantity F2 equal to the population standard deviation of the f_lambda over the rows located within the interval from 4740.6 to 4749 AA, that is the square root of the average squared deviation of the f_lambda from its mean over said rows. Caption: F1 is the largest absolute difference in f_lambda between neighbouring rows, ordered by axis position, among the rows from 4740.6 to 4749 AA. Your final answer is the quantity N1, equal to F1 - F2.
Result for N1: 0.30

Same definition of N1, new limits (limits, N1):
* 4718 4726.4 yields 0.78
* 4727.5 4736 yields 0.62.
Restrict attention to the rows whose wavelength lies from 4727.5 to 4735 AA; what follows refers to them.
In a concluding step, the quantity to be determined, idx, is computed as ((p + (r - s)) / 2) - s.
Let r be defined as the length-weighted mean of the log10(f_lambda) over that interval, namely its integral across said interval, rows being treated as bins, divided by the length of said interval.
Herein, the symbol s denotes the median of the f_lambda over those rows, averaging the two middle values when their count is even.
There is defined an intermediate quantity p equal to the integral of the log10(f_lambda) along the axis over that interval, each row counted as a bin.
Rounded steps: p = 5.7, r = 0.754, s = 5.60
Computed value -5.2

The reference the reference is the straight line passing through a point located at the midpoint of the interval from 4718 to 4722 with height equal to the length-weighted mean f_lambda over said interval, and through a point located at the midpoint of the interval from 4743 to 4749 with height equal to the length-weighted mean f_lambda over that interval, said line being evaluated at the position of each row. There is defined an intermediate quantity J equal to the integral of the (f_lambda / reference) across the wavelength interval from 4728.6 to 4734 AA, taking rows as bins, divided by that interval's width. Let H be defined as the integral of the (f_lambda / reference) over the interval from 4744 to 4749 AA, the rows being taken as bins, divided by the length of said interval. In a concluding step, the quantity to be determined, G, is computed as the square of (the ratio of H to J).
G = 1.04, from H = 1.00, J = 0.98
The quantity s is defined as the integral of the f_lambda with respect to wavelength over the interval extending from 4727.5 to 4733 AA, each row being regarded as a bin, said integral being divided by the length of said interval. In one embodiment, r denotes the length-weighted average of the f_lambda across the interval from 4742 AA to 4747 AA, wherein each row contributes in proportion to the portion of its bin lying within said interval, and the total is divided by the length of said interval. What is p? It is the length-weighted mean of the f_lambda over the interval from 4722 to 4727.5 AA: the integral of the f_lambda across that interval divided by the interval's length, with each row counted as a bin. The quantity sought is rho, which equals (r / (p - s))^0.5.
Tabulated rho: 5.7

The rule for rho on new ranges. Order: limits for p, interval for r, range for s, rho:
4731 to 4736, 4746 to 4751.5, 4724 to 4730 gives 10.1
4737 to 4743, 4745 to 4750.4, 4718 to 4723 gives 6.0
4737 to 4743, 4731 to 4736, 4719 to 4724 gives 7.1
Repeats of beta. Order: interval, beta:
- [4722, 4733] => 4725.86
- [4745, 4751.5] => 4749.86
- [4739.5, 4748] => 4746.58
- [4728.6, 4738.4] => 4736.75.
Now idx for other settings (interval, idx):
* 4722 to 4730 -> -4.9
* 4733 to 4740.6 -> -5.1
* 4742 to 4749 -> -6.0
